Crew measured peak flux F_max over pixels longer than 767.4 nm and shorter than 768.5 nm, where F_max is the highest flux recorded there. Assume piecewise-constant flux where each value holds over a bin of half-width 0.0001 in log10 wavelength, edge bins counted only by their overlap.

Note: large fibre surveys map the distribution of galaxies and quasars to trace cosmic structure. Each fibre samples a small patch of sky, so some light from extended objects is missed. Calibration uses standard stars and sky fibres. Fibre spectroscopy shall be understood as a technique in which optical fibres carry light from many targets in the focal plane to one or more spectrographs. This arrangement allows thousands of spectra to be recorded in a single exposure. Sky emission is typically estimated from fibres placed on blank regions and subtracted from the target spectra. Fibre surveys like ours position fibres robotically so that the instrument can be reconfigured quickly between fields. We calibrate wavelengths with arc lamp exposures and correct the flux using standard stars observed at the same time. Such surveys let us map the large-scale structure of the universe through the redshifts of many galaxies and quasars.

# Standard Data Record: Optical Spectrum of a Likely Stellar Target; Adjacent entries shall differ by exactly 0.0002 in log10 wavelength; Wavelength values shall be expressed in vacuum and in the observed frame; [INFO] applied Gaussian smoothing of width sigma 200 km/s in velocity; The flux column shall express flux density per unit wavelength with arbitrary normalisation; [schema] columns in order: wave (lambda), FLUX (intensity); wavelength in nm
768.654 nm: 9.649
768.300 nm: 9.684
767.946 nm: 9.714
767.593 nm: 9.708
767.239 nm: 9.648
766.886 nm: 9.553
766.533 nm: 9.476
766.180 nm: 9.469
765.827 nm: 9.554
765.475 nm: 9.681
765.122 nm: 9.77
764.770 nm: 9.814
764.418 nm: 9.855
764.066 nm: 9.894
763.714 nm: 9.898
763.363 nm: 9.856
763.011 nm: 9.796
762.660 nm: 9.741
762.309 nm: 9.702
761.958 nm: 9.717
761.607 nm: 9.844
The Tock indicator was 9.714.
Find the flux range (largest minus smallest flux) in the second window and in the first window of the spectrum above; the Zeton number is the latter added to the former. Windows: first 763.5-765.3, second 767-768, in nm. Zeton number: 0.19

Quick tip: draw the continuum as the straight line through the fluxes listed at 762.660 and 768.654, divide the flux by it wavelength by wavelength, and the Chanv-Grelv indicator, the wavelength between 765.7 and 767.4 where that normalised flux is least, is 766.180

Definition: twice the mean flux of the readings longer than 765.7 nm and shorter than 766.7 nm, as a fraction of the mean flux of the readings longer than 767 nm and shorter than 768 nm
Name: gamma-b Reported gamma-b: 1.96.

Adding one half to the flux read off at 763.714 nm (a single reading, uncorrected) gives 10.4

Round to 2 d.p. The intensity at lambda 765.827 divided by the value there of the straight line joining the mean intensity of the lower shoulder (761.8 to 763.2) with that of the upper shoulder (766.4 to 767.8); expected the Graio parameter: 0.99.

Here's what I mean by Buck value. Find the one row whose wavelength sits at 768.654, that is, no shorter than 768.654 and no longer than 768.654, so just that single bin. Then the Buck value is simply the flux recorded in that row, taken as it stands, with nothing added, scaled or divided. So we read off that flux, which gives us 9.649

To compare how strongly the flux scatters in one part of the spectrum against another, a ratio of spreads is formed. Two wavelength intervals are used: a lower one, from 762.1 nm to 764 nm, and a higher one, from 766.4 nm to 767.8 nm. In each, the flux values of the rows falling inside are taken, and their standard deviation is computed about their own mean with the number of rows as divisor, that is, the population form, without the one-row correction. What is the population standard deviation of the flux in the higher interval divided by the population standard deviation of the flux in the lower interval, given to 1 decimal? 1.2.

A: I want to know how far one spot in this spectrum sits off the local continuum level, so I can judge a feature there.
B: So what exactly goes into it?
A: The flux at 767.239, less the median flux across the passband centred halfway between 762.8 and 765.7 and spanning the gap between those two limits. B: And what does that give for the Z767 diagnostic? -0.19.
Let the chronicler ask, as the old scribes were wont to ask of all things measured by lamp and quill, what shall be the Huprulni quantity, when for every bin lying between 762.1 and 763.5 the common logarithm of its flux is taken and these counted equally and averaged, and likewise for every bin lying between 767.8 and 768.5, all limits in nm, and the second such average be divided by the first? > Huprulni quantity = 1.00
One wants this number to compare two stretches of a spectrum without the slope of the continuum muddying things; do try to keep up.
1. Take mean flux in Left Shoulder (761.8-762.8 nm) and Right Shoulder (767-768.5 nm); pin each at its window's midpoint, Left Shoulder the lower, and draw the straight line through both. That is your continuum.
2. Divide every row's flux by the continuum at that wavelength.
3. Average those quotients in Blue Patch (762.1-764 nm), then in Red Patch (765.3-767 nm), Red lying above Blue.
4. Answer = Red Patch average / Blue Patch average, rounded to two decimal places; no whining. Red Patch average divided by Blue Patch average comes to 0.98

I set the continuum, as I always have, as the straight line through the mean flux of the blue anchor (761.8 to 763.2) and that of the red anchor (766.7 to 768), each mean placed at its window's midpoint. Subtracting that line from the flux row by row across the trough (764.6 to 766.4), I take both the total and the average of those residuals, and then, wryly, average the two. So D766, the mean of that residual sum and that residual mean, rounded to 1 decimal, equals -0.1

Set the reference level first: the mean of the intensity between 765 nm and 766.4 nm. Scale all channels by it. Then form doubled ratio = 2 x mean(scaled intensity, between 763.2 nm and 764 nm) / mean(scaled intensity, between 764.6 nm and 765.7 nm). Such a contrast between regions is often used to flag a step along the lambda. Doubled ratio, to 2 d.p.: 2.03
